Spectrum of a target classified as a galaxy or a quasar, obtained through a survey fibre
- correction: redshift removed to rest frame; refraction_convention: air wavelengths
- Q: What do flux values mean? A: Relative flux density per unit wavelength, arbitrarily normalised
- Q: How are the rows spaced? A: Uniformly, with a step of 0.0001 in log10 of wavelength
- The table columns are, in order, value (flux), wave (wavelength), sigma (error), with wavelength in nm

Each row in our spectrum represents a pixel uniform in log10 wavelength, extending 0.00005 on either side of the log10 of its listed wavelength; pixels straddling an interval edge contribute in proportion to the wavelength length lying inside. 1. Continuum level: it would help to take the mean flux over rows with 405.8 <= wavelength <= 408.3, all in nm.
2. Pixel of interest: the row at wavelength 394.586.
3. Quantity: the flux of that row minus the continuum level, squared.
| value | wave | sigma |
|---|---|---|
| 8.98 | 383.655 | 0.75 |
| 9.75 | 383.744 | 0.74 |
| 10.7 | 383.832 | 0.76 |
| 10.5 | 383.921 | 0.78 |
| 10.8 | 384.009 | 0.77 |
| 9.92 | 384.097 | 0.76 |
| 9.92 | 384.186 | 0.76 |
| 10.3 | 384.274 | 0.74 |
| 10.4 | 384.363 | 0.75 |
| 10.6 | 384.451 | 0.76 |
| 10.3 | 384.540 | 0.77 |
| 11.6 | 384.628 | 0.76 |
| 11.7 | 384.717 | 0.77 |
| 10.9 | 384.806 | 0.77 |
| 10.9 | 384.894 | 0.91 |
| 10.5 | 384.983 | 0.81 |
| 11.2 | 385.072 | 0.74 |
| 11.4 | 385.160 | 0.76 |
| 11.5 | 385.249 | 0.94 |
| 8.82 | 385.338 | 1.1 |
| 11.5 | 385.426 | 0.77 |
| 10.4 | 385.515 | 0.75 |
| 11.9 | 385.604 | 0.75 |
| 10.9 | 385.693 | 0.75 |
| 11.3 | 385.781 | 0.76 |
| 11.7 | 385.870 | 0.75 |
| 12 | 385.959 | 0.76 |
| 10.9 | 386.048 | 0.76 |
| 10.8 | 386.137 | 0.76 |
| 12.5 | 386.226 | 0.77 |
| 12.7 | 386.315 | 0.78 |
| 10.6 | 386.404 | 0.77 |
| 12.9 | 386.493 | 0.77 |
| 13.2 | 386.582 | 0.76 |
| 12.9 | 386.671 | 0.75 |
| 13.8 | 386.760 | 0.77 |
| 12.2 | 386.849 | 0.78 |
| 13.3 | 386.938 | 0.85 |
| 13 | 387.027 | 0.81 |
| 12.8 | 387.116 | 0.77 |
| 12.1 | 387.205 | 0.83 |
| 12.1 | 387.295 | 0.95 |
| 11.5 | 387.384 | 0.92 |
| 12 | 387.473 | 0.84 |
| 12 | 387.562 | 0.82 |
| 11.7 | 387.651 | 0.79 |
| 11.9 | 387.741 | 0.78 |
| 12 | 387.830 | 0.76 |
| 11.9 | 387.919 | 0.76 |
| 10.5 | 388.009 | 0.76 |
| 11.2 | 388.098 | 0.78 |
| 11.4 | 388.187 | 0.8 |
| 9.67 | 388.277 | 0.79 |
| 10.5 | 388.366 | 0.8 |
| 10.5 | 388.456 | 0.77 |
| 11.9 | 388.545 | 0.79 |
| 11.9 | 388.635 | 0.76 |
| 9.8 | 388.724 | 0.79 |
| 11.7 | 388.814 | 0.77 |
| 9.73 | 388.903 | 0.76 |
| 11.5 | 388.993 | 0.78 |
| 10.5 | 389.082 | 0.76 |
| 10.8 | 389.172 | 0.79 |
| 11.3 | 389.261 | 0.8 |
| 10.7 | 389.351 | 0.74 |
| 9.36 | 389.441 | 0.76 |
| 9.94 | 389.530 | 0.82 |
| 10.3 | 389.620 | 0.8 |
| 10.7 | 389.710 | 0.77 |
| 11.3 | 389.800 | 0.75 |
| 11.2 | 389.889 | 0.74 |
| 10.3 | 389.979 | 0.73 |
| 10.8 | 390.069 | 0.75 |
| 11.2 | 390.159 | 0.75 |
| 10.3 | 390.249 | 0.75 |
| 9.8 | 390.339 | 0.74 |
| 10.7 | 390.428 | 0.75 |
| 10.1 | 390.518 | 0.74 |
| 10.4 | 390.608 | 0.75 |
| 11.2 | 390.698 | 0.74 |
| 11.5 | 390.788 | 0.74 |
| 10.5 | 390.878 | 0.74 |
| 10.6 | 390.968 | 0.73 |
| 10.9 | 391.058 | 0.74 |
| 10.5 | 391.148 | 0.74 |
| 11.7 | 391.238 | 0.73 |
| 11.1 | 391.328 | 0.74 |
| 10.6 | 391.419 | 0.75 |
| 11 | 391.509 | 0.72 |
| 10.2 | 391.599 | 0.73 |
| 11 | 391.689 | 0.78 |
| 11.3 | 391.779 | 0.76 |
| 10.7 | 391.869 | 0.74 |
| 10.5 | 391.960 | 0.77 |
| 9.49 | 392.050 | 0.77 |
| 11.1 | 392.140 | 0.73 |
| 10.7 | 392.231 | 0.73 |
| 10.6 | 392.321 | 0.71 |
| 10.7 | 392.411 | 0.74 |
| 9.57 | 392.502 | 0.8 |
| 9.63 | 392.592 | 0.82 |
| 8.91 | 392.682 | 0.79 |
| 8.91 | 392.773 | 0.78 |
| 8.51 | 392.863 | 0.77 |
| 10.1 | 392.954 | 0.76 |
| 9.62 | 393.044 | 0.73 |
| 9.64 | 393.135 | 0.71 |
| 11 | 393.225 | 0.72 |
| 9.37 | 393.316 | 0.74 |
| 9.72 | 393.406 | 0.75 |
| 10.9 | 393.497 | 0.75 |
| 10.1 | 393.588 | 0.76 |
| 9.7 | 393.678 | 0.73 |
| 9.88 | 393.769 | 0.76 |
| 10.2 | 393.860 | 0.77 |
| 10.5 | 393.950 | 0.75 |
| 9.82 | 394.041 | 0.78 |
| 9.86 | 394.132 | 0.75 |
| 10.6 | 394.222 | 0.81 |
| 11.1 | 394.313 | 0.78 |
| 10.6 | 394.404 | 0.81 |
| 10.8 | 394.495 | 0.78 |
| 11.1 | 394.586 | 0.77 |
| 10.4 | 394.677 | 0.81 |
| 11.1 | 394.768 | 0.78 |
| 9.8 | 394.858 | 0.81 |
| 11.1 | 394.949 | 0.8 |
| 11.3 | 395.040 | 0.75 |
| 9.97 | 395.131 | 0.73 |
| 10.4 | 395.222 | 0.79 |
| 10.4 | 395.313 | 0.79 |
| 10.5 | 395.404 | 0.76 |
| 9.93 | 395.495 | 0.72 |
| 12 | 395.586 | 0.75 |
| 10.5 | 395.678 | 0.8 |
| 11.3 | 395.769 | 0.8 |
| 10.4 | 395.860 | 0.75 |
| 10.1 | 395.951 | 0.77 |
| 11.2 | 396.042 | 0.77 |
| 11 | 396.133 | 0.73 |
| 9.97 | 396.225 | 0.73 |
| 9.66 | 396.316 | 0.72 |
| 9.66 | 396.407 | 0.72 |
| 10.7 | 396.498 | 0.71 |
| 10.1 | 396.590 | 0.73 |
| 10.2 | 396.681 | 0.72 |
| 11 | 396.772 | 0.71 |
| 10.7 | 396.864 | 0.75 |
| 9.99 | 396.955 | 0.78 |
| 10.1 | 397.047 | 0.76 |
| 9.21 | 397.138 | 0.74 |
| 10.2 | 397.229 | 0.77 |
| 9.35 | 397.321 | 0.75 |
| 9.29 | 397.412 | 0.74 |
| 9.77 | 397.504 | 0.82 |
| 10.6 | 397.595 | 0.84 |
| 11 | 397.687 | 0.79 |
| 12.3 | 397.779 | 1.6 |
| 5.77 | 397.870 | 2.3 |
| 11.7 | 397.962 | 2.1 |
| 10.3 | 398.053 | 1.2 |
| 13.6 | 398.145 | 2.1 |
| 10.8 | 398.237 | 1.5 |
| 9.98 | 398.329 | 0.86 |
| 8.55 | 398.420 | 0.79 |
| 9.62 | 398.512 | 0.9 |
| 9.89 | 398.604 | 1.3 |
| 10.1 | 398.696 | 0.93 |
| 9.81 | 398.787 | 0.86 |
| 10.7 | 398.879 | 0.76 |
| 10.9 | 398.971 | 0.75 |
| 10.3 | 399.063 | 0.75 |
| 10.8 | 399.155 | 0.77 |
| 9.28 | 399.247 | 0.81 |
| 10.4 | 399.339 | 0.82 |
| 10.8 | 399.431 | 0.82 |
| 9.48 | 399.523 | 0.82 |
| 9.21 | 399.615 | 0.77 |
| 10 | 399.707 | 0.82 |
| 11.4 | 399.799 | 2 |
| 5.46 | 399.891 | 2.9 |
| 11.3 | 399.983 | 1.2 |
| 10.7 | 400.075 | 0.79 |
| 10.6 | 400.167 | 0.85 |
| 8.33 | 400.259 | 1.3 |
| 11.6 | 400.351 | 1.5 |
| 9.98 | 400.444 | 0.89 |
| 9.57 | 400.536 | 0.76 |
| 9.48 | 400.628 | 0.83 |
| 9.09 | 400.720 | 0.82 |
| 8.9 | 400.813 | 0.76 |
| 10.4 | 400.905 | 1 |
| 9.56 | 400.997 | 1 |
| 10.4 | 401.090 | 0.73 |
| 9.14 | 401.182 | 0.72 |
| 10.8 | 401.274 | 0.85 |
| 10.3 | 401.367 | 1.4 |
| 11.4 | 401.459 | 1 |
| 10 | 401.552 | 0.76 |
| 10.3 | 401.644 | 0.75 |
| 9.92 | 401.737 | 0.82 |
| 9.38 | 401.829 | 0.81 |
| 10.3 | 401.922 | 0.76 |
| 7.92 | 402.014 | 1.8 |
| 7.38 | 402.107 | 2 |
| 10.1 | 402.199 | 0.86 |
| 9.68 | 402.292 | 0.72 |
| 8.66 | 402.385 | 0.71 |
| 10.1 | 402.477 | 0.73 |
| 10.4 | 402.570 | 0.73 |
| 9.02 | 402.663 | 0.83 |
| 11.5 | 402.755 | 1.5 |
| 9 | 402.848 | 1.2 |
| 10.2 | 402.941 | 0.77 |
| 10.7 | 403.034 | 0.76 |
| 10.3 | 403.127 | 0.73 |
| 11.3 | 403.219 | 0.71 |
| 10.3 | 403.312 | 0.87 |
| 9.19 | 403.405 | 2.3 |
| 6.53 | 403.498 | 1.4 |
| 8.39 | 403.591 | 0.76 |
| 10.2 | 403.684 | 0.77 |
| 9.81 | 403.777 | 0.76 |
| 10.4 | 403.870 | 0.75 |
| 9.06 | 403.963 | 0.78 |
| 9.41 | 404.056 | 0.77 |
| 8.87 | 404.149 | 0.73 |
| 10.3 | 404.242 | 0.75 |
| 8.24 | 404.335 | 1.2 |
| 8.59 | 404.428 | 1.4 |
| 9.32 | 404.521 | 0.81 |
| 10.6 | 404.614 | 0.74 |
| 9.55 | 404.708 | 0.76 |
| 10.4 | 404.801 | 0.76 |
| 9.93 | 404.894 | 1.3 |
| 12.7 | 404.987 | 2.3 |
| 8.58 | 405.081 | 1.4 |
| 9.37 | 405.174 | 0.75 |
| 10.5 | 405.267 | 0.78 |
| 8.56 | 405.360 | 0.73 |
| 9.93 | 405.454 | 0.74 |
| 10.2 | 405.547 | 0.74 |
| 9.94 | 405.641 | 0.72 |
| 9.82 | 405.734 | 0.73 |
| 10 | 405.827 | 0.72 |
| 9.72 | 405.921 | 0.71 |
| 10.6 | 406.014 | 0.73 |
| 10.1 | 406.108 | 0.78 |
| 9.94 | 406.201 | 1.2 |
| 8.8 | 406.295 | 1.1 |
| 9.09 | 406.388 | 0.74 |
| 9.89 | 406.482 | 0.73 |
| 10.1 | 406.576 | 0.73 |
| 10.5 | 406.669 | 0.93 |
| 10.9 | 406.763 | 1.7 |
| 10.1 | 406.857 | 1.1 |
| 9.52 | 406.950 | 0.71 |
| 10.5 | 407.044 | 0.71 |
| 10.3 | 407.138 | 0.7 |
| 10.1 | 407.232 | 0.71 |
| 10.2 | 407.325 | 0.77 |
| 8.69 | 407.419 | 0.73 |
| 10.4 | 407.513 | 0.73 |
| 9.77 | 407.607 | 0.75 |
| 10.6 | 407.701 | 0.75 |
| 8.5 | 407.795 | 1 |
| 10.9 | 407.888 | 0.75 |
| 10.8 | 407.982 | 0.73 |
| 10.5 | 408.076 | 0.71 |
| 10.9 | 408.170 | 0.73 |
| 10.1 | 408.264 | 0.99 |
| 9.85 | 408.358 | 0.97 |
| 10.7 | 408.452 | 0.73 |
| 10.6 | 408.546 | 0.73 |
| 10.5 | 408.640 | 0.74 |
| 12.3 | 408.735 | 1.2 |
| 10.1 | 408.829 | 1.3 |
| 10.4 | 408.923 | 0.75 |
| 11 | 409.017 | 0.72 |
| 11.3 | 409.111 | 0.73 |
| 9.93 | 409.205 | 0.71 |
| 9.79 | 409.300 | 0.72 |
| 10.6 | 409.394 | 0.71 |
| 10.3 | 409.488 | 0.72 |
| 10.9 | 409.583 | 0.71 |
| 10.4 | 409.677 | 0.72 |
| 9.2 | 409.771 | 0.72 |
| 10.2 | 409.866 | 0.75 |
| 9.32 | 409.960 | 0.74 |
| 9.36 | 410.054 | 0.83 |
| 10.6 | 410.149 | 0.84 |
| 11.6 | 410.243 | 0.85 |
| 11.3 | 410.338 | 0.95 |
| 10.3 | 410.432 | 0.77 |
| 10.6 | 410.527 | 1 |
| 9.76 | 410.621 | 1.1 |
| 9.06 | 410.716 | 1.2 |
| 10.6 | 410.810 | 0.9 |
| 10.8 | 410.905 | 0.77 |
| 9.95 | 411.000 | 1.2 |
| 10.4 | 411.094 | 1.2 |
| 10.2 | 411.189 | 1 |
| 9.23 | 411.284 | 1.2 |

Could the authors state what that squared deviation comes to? 1.09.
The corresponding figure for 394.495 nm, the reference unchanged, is 0.55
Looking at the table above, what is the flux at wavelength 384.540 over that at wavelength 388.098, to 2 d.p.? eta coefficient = 0.92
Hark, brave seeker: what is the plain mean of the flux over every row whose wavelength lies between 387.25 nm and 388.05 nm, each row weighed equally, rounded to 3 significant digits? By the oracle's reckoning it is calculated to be 11.7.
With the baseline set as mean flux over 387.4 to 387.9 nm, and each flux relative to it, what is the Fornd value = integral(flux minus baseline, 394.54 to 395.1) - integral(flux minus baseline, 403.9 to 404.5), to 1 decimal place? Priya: 1.0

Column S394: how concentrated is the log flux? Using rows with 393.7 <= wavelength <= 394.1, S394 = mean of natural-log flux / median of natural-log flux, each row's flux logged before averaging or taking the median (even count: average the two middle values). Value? 1.00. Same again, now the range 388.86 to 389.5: 0.99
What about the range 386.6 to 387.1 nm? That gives 1.00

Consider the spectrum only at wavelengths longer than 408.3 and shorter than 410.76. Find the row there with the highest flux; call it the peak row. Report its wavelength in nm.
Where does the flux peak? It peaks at 408.735 nm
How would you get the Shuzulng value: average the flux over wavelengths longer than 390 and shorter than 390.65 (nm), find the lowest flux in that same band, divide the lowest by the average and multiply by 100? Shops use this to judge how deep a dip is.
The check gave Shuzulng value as 93.6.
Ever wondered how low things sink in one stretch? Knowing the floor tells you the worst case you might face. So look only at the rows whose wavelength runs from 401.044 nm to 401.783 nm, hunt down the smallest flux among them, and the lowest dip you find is 9.14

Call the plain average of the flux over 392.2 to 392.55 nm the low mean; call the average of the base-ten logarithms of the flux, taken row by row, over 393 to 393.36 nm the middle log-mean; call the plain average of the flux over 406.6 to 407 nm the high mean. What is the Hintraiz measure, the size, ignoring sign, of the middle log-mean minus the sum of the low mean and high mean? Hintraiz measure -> 19.65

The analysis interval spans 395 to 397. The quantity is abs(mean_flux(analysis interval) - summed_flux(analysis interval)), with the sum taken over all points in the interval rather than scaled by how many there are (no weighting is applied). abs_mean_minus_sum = 220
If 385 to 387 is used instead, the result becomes 247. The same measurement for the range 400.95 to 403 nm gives 206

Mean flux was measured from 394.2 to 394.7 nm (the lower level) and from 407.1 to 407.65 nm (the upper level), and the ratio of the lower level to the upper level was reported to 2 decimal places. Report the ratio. 1.09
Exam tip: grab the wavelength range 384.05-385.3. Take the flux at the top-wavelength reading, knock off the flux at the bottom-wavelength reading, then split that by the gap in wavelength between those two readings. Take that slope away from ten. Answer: 8.63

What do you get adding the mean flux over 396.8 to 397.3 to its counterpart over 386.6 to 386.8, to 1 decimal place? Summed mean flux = 23.4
